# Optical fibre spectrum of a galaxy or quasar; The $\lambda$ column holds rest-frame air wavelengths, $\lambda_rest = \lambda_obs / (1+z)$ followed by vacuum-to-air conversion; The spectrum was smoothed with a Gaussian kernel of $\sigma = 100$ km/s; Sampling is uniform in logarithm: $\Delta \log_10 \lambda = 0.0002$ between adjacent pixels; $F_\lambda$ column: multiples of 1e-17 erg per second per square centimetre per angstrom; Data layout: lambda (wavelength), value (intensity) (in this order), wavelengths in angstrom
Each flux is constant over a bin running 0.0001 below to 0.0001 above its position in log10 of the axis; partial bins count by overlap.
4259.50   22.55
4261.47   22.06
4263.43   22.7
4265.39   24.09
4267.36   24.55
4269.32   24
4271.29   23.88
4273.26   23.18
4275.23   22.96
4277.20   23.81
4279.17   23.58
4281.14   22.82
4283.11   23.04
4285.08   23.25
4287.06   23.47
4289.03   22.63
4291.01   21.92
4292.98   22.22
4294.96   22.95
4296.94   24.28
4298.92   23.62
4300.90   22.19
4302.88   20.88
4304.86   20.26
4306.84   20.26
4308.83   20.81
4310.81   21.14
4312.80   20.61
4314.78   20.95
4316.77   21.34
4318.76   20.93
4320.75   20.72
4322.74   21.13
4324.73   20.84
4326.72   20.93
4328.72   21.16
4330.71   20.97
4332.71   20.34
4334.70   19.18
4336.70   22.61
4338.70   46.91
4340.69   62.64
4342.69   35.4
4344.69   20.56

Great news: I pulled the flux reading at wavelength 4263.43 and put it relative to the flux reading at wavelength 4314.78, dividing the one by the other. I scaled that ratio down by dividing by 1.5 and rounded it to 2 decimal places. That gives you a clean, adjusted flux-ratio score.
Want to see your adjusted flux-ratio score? 0.72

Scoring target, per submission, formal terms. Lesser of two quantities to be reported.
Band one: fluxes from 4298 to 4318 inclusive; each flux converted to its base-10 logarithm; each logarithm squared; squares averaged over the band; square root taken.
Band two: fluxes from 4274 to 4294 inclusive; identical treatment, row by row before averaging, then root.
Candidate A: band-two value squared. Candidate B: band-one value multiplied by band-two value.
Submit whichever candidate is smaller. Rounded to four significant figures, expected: 1.805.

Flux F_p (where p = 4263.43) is 22.7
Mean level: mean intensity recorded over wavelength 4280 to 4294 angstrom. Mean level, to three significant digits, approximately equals 22.8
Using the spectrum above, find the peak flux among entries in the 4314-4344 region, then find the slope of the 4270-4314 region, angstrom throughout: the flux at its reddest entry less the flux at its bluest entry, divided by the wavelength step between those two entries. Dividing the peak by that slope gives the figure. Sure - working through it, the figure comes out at -795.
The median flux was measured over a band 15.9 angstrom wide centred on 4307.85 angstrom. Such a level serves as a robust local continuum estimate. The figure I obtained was 20.8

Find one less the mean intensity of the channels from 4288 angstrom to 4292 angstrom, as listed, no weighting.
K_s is -21.3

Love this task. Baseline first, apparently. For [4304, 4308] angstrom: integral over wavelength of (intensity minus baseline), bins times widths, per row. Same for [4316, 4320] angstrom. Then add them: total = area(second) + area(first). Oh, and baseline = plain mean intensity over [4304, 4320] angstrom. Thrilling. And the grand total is -1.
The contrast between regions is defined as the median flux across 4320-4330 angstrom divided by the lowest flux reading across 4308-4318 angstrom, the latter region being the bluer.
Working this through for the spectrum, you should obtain 1.016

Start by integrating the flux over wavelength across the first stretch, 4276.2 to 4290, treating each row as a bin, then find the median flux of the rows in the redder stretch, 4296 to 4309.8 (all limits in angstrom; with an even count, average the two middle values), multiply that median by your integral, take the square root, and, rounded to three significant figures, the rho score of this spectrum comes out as 81.8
